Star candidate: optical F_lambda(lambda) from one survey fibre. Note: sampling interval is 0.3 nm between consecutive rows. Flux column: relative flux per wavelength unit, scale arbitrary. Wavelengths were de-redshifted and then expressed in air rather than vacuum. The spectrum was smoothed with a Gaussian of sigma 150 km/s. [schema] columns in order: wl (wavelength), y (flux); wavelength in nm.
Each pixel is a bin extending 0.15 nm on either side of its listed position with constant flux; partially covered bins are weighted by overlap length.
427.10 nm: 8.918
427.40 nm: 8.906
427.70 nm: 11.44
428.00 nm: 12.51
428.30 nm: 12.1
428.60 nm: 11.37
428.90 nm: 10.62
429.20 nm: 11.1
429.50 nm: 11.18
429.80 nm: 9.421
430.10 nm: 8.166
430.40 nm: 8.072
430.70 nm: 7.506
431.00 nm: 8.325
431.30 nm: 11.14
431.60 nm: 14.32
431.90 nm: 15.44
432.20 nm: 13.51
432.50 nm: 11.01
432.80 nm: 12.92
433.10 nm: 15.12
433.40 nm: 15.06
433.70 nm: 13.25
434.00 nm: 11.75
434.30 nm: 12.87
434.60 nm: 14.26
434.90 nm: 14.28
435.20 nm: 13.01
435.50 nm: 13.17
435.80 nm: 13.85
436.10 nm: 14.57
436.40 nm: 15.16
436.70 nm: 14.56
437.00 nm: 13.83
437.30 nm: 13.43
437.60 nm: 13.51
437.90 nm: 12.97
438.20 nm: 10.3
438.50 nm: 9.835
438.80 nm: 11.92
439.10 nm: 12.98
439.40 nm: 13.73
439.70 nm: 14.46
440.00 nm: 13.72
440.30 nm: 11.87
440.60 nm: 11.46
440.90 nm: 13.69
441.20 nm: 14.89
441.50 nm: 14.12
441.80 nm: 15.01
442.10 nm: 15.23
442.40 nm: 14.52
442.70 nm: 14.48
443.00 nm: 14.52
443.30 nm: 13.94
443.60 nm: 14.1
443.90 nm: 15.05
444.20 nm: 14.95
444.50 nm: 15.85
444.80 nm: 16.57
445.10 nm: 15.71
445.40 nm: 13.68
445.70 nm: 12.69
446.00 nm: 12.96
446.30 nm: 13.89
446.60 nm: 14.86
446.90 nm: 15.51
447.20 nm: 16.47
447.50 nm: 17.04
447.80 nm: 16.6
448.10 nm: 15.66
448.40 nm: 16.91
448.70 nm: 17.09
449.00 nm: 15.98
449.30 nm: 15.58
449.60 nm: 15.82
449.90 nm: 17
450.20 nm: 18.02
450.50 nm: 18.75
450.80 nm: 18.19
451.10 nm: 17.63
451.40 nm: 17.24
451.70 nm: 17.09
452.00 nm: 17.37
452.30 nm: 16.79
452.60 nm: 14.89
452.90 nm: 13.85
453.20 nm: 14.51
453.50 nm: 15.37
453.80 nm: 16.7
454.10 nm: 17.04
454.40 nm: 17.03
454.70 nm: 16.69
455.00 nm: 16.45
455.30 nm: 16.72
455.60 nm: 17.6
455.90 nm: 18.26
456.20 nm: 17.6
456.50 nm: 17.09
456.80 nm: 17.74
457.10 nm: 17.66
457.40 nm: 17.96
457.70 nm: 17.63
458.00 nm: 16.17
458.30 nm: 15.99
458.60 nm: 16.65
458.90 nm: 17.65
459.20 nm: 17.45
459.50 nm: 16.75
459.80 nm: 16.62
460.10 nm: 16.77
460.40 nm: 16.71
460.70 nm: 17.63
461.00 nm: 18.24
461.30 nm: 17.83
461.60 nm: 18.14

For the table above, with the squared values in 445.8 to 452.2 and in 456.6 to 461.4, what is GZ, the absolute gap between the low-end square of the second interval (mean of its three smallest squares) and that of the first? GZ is 71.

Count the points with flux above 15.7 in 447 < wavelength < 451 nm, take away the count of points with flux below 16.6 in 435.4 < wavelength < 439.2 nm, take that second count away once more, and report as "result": -15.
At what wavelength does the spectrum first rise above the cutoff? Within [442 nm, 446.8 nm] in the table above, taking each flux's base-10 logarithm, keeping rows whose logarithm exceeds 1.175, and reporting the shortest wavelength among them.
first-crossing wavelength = 442.10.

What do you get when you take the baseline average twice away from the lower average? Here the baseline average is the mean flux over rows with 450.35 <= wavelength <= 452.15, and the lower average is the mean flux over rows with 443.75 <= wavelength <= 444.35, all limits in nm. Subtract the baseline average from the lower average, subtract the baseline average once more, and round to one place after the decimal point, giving -20.4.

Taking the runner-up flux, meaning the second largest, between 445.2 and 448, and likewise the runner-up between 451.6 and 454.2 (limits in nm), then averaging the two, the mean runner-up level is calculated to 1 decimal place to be 16.8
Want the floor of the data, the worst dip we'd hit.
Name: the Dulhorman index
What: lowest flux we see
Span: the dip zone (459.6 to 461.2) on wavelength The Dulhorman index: 16.62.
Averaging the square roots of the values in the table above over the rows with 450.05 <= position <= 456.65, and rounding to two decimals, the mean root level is 4.10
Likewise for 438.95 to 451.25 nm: 3.89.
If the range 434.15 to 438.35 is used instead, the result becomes 3.68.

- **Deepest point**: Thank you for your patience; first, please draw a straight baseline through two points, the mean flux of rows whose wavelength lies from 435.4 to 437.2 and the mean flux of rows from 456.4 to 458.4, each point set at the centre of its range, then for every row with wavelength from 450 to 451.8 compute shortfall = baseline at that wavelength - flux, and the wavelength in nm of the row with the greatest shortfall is 451.70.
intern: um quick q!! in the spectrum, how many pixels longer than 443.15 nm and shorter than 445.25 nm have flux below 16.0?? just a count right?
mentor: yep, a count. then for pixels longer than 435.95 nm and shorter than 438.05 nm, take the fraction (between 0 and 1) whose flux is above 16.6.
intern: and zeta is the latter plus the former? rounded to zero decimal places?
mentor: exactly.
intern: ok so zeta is 6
